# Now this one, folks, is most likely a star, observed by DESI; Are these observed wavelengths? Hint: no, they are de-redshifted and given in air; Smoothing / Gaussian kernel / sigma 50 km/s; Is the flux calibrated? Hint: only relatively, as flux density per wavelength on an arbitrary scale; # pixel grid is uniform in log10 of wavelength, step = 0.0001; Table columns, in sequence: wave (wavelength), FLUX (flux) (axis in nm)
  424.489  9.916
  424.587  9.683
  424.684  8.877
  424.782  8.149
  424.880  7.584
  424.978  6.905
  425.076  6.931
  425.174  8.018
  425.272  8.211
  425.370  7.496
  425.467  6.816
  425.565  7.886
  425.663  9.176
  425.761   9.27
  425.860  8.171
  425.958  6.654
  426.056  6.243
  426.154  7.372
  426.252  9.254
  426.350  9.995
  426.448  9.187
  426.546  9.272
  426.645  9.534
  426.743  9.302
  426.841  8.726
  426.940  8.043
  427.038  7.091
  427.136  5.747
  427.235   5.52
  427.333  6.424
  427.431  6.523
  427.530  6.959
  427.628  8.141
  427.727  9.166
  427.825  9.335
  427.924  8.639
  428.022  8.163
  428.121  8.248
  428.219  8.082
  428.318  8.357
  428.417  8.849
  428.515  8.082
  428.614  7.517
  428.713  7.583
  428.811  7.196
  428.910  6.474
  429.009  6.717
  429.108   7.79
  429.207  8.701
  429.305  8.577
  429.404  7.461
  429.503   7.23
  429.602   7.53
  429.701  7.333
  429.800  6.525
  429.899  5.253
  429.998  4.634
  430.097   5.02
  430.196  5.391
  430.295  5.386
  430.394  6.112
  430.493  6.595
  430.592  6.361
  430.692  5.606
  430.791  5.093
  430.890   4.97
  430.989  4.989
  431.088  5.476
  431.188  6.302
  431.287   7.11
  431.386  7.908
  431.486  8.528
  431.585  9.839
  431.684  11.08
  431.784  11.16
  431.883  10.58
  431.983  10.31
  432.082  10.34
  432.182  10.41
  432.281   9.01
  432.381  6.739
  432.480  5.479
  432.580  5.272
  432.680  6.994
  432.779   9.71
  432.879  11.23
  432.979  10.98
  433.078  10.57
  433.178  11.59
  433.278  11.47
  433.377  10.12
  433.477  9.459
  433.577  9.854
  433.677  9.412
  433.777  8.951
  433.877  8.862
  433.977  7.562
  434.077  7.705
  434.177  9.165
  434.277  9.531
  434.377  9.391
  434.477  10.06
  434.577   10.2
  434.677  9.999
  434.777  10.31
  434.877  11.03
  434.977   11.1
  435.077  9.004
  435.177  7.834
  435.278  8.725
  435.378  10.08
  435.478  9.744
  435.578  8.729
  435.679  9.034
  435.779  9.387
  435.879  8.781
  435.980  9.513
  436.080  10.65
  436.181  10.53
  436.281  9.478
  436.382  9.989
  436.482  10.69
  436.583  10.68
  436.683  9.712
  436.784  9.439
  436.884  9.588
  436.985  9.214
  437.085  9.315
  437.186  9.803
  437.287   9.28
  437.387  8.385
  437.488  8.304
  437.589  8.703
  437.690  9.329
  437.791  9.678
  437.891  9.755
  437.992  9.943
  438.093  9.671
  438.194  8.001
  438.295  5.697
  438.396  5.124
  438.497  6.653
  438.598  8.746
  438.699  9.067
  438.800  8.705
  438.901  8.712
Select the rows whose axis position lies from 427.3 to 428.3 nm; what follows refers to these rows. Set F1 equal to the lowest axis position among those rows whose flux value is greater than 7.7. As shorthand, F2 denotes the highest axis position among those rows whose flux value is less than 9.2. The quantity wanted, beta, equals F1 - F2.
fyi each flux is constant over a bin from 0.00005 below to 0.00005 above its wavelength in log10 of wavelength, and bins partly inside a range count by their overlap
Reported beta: -0.59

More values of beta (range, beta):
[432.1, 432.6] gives -0.40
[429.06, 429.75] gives -0.59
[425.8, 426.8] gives -0.59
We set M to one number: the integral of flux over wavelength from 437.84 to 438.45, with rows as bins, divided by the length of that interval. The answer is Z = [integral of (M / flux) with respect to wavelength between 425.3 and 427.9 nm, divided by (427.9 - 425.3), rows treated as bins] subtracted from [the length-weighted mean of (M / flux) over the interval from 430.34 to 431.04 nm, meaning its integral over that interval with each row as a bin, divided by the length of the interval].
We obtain 0.4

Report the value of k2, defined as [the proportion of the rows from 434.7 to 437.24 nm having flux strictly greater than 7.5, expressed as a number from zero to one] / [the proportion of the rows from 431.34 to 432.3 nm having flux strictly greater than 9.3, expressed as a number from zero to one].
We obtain 1.4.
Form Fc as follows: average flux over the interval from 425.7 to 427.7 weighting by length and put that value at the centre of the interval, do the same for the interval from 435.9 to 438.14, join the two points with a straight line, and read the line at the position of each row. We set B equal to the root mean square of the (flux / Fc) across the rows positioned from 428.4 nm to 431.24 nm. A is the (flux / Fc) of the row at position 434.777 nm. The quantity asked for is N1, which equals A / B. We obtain 1.40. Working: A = 1.12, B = 0.80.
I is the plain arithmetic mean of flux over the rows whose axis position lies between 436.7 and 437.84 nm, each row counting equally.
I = 9.2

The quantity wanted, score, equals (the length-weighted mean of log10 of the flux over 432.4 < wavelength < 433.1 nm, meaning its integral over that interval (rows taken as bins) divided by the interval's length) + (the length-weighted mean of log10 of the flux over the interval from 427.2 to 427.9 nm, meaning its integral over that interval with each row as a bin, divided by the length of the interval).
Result 1.778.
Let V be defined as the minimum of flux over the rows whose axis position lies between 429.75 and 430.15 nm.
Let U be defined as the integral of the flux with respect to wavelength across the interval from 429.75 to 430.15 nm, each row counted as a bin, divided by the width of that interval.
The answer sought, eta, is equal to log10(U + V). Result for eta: 1.00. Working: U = 5.4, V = 4.634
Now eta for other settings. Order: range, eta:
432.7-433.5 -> 1.30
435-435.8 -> 1.23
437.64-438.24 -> 1.24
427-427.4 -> 1.07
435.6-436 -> 1.25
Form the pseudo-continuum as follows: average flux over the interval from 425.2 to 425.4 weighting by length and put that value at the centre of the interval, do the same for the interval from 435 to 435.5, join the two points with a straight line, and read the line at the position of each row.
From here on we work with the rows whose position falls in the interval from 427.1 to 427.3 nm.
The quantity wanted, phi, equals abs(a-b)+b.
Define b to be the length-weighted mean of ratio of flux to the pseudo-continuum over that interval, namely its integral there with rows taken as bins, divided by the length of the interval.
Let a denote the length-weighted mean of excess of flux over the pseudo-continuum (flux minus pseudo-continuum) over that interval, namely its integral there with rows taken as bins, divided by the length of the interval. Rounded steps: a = -2.4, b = 0.70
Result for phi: 3.84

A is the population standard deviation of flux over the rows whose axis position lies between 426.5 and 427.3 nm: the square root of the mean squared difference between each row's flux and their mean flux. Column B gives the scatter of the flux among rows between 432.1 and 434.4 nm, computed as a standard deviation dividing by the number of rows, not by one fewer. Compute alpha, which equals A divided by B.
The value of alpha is 0.9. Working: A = 1.5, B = 1.7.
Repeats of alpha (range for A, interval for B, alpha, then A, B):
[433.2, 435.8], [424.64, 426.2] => 1.1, 1.0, 0.9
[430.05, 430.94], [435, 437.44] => 0.8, 0.6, 0.7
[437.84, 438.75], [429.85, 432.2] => 0.8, 1.7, 2.3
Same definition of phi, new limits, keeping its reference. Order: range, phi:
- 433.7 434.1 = 2.46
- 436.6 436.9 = 1.72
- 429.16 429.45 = 2.12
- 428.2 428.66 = 2.08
